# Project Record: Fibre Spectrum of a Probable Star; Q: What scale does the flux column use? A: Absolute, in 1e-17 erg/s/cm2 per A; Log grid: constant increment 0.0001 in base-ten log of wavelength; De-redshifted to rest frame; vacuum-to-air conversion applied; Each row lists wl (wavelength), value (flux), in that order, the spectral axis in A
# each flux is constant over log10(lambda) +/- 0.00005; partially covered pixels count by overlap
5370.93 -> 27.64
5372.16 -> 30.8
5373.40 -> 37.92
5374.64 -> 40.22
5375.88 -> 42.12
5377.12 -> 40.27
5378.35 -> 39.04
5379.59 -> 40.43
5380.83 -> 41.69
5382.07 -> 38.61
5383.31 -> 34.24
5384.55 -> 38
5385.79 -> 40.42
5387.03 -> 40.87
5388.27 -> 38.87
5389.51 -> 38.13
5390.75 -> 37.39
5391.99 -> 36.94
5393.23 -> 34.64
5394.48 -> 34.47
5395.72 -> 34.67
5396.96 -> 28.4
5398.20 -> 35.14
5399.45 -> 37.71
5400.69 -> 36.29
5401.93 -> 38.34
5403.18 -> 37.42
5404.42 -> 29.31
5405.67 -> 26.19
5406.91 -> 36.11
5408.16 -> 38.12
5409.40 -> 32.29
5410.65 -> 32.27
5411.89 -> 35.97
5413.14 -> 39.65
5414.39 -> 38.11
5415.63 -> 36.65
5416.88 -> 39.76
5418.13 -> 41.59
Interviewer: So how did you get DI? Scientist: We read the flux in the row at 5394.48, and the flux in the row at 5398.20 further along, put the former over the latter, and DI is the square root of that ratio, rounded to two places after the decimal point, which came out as 0.99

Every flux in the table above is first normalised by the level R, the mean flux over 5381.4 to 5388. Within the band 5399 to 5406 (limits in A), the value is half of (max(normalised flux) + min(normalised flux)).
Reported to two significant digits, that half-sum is 0.84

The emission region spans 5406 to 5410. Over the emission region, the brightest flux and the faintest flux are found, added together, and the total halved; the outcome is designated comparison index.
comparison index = 35.2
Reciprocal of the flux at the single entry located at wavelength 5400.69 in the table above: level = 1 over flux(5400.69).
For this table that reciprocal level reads 0.0276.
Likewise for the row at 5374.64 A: 0.0249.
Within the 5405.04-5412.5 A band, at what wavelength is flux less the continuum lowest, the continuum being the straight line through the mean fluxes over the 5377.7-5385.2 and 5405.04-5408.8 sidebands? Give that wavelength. 5405.67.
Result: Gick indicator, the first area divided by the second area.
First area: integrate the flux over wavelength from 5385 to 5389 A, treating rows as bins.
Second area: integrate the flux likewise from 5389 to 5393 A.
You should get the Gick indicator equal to 1.07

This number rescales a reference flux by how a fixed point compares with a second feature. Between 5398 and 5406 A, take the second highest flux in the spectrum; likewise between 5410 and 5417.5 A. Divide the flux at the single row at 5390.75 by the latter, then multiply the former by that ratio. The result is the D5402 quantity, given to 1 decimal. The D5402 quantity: 35.6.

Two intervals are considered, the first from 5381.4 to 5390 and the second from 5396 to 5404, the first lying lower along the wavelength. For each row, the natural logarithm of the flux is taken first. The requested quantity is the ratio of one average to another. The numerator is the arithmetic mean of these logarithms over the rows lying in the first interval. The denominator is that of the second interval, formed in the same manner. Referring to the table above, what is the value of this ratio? 1.02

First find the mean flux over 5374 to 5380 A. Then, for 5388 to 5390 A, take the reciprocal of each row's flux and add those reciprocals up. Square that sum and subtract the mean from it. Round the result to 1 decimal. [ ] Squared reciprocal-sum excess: -40.4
